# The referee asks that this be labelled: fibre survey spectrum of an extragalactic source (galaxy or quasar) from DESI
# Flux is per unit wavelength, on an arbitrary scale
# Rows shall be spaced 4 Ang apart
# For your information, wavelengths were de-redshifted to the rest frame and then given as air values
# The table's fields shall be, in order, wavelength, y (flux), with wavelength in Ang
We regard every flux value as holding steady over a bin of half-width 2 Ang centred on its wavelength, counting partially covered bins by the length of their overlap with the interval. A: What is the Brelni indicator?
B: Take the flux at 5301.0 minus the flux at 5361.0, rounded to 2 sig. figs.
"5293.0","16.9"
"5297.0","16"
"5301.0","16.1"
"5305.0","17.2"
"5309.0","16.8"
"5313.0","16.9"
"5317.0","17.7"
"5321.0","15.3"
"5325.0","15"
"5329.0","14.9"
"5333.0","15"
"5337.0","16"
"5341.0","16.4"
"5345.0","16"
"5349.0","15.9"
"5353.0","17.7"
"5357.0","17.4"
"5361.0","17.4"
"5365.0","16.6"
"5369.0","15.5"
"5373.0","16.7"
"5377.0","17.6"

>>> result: -1.3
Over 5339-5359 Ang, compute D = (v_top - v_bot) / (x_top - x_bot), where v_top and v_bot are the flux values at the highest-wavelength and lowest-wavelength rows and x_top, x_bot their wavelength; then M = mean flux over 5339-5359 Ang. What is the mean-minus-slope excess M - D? 16.6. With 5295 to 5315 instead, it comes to 16.5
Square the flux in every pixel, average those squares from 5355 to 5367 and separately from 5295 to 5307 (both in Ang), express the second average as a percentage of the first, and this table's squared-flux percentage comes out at 92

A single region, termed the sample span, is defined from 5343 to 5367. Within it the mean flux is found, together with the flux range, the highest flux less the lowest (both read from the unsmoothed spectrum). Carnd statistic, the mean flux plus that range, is 18.6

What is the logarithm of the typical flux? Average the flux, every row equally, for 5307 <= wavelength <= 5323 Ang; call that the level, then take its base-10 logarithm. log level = 1.22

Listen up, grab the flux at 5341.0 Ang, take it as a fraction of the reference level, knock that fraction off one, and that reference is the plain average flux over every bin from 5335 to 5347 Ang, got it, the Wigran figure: -0.017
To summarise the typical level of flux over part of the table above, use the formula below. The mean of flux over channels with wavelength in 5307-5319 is 17.1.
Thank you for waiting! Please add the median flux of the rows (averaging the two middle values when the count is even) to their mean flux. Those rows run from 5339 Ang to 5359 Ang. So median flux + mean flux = 33.1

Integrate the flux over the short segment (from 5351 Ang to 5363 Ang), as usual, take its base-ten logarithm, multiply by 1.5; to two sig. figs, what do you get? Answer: 3.5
